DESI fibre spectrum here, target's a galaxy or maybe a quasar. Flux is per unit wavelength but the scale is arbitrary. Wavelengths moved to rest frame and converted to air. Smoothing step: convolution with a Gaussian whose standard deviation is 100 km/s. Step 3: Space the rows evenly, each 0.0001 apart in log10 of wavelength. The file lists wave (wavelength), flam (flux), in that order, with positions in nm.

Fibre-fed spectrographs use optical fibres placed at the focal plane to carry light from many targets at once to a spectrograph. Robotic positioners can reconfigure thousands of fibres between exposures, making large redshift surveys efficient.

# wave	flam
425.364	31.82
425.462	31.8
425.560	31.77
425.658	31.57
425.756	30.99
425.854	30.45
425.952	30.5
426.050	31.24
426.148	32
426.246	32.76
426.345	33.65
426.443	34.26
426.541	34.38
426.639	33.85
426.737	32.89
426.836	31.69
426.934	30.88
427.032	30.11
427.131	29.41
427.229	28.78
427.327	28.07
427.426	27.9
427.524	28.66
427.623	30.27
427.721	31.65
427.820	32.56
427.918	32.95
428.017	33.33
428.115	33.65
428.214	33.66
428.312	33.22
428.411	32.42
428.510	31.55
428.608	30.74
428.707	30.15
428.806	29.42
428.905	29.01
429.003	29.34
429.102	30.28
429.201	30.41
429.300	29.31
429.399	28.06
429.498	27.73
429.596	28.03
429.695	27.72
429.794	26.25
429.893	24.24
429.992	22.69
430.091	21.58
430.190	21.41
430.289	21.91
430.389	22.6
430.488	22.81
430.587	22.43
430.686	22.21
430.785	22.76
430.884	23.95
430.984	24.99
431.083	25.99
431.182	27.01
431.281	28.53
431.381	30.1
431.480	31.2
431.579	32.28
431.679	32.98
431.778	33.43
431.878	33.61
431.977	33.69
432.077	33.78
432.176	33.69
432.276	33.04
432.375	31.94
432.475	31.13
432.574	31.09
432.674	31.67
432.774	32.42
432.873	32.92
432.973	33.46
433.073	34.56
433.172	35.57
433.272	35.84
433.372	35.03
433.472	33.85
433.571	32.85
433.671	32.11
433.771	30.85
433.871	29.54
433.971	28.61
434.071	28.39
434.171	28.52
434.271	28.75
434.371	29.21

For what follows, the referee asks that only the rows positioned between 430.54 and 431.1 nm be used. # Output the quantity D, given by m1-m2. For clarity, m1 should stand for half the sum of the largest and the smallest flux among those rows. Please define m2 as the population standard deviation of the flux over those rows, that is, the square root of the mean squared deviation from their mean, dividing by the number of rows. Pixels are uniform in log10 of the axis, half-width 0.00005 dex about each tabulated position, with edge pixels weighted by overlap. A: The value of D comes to 23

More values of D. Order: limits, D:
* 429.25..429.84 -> 27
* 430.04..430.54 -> 22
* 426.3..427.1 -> 31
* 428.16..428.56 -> 32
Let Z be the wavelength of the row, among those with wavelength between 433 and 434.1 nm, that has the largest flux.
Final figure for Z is 433.272 nm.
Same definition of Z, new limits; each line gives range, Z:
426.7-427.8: 426.737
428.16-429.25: 428.214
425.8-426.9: 426.541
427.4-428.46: 428.214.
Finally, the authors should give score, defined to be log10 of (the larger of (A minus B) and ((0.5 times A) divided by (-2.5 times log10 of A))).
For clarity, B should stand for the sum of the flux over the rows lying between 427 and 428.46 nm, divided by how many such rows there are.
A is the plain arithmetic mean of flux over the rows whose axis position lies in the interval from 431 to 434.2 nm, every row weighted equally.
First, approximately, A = 31.9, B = 31.1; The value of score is -0.12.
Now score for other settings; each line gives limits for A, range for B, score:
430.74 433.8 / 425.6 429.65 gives -0.32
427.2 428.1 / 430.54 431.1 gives 0.83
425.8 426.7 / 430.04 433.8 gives 0.45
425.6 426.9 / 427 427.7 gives 0.52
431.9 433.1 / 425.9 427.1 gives -0.36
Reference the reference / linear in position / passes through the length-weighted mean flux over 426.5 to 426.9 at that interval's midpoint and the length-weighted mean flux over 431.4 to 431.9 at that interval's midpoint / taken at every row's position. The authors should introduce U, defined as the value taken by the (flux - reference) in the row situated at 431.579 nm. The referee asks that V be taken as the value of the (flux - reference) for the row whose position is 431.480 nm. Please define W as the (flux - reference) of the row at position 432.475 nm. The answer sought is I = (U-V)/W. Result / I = -1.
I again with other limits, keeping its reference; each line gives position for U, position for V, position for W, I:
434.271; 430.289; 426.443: 6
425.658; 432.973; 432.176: -2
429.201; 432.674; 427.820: 4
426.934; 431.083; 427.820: -11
